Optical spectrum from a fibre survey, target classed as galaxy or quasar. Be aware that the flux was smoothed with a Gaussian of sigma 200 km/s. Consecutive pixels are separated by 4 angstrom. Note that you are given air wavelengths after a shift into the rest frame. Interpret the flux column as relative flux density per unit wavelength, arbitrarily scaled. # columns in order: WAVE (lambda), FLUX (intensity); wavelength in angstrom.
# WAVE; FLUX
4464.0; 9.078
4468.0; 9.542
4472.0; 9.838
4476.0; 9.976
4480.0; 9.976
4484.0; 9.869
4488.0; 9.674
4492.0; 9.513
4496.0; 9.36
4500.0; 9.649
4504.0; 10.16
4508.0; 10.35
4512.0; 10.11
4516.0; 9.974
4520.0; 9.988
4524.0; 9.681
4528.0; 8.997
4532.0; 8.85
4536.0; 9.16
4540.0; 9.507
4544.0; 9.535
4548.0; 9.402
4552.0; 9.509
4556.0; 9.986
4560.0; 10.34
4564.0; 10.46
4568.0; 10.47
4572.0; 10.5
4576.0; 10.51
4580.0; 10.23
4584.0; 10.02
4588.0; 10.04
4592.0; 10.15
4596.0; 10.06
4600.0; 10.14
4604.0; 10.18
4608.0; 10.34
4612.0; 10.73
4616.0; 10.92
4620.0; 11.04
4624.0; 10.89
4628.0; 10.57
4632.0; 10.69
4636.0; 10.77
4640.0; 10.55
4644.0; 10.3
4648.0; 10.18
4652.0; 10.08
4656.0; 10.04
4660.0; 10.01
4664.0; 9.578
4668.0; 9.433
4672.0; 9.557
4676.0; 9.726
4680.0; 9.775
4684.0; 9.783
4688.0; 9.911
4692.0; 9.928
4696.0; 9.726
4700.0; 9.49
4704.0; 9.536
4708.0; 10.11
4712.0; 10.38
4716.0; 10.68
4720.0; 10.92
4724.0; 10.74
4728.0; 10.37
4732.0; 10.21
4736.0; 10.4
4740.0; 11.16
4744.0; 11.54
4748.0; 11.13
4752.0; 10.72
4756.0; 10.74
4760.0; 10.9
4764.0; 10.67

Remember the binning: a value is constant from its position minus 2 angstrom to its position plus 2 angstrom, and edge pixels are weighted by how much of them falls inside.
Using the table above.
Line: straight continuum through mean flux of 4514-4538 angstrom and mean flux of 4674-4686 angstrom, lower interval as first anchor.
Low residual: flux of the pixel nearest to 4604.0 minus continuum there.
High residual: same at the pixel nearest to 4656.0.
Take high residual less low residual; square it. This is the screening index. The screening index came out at 0.06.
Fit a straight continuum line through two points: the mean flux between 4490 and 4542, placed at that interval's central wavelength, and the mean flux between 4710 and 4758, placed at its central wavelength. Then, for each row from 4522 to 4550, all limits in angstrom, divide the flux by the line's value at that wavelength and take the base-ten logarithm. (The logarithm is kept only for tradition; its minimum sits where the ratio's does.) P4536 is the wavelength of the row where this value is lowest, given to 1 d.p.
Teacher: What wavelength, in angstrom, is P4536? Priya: 4532.0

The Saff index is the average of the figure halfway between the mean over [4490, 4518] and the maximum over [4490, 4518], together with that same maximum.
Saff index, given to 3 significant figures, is 10.2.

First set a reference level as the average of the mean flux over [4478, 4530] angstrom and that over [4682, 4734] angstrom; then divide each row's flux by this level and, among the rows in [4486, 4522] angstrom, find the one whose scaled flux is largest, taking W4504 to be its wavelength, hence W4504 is 4508.0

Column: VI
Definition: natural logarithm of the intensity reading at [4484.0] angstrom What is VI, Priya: 2.289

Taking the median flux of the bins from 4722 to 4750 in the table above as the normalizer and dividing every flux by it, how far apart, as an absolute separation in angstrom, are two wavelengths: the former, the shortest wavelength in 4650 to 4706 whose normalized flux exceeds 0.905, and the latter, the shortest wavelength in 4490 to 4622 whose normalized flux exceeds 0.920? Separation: 148 angstrom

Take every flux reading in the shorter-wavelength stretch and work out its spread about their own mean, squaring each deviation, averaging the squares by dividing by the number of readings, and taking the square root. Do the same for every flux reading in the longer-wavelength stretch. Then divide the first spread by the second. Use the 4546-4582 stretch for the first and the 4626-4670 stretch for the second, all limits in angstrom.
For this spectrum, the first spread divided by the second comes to 0.98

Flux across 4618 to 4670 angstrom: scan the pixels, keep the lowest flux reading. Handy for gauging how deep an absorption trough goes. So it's 9.433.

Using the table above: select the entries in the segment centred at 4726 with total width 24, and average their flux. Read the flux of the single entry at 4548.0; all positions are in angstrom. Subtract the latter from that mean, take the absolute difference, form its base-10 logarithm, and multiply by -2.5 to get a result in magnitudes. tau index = -0.2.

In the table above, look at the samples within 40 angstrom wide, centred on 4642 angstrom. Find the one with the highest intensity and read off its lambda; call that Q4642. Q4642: 4624.0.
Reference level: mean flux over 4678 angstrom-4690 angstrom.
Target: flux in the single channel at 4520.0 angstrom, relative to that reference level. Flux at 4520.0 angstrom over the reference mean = 1.02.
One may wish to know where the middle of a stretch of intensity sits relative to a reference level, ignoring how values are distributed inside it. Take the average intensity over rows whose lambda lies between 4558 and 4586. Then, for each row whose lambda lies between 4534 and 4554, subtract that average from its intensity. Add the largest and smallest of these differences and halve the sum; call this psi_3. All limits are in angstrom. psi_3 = -1.0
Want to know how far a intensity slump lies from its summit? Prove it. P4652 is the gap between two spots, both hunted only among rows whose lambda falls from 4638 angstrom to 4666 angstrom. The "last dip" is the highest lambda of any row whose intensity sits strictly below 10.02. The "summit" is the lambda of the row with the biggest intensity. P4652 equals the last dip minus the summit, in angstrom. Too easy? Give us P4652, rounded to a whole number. 24 angstrom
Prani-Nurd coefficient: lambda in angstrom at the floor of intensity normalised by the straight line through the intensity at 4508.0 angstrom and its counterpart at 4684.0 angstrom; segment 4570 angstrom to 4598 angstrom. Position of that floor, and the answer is 4584.0 angstrom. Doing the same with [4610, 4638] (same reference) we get 4628.0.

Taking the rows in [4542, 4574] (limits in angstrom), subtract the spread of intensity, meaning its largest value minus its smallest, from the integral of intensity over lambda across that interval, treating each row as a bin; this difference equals 320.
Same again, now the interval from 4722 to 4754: 344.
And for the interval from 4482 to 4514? 314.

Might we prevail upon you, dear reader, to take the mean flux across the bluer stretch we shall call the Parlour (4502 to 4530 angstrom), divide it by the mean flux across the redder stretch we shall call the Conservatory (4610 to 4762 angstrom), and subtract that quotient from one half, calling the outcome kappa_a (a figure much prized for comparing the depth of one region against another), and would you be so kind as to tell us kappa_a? -0.46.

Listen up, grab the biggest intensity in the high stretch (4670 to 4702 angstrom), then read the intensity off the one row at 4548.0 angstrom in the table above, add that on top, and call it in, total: 19.3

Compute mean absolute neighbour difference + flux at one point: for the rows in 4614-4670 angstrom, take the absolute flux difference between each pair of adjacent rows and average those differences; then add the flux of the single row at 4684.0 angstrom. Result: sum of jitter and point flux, 9.9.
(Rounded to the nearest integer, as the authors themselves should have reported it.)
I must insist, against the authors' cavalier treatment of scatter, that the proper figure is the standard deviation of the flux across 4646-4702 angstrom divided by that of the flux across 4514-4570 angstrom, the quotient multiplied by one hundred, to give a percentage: 45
